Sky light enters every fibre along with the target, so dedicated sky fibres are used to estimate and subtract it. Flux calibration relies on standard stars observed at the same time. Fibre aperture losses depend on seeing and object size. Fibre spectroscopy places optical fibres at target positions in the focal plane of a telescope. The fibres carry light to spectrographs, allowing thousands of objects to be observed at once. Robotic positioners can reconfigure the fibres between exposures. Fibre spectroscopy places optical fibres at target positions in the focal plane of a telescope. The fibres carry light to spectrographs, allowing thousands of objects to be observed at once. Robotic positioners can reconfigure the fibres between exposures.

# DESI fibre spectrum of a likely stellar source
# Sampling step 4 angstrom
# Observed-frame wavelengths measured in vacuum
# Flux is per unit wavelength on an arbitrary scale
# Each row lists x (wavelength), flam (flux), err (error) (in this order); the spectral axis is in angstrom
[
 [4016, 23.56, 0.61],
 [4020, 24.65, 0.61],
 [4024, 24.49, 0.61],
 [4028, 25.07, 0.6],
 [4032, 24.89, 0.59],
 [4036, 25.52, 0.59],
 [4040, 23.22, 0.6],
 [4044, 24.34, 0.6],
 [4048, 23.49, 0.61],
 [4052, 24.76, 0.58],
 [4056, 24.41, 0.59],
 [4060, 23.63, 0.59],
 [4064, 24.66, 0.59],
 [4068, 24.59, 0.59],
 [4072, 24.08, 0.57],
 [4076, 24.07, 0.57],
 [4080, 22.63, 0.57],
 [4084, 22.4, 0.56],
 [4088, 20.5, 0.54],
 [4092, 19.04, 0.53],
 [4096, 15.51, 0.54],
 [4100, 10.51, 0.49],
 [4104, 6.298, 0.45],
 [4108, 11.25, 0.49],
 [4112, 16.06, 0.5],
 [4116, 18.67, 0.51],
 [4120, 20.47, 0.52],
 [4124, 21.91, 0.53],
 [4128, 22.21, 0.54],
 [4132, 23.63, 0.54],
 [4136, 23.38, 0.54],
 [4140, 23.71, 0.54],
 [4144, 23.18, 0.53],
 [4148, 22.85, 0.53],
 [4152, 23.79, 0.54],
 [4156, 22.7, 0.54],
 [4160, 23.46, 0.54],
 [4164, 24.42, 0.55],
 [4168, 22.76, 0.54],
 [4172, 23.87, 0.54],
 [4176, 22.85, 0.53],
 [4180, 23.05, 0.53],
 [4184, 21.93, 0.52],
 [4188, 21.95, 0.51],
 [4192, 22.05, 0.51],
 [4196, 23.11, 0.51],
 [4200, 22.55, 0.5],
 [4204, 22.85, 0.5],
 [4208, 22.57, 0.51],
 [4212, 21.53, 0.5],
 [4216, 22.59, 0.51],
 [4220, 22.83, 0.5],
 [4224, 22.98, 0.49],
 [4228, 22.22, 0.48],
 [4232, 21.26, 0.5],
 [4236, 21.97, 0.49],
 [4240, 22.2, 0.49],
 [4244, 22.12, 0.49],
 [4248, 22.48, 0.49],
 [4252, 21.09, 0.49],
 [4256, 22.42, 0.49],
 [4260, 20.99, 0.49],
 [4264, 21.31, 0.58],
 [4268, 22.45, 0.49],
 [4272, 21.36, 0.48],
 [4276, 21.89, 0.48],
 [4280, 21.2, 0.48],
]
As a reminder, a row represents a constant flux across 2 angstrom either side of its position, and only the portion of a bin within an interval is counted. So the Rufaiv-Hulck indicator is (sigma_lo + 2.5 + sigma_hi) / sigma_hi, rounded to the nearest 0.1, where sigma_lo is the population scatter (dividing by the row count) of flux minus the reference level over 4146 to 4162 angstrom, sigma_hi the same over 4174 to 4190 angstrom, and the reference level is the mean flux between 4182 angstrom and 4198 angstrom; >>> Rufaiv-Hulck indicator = 6.8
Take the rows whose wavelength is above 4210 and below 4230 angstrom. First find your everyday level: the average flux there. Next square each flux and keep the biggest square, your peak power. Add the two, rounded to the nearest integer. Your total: 551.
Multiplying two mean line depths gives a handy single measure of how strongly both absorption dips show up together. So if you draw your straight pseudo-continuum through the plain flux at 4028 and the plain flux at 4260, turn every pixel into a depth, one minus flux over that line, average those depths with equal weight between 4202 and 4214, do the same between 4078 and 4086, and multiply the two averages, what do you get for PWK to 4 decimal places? -0.0012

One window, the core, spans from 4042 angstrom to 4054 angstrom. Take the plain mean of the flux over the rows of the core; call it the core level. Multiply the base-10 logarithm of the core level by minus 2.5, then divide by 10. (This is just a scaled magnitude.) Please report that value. -0.346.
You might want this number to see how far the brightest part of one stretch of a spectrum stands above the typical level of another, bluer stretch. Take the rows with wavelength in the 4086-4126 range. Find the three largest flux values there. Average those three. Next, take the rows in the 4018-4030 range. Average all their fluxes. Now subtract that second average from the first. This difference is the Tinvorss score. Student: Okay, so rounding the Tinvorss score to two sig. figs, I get -3.8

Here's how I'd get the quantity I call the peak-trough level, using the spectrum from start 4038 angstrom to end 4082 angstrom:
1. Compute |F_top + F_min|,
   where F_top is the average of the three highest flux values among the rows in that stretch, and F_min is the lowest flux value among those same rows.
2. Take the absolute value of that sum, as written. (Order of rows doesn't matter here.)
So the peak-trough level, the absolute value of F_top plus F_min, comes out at 47.3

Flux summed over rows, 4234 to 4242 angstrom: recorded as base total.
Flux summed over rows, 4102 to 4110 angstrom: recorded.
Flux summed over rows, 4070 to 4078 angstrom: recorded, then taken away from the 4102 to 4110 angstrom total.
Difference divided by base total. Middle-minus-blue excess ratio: -0.69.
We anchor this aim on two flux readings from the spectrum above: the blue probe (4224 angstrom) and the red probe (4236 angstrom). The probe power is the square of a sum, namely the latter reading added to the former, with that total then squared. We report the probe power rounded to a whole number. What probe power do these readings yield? 2021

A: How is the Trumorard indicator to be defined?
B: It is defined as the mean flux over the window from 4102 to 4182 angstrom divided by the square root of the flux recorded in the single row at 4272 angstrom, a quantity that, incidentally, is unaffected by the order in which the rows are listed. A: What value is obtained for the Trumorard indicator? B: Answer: 4.5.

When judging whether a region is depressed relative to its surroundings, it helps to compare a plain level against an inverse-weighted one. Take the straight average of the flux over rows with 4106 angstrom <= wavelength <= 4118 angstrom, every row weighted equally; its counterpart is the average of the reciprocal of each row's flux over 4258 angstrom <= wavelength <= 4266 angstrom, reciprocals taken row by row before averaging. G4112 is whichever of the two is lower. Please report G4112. 0.047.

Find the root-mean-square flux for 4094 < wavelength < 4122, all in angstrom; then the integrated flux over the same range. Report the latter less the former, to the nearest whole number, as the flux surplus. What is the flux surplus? 380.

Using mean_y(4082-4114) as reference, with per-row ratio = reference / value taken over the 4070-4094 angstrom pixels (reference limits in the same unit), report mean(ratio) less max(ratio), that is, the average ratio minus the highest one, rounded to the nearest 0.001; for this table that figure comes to -0.106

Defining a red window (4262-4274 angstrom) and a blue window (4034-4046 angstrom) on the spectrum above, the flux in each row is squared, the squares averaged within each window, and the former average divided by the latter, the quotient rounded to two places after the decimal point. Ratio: 0.79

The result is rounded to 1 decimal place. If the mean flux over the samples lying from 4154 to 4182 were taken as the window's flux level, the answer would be 23.3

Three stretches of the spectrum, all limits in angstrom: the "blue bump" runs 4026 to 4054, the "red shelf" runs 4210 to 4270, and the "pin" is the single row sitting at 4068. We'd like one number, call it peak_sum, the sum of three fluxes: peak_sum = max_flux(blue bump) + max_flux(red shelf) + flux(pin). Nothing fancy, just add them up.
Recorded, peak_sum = 73.1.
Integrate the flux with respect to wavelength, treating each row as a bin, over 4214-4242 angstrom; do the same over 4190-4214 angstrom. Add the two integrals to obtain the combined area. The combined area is 1163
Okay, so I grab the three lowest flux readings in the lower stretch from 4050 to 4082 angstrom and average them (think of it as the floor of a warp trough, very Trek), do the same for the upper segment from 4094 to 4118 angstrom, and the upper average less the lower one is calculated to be -14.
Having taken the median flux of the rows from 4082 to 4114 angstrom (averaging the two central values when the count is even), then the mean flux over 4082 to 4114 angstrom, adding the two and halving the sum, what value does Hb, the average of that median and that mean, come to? 15.5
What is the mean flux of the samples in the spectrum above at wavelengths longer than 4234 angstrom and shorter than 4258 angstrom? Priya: 22.0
